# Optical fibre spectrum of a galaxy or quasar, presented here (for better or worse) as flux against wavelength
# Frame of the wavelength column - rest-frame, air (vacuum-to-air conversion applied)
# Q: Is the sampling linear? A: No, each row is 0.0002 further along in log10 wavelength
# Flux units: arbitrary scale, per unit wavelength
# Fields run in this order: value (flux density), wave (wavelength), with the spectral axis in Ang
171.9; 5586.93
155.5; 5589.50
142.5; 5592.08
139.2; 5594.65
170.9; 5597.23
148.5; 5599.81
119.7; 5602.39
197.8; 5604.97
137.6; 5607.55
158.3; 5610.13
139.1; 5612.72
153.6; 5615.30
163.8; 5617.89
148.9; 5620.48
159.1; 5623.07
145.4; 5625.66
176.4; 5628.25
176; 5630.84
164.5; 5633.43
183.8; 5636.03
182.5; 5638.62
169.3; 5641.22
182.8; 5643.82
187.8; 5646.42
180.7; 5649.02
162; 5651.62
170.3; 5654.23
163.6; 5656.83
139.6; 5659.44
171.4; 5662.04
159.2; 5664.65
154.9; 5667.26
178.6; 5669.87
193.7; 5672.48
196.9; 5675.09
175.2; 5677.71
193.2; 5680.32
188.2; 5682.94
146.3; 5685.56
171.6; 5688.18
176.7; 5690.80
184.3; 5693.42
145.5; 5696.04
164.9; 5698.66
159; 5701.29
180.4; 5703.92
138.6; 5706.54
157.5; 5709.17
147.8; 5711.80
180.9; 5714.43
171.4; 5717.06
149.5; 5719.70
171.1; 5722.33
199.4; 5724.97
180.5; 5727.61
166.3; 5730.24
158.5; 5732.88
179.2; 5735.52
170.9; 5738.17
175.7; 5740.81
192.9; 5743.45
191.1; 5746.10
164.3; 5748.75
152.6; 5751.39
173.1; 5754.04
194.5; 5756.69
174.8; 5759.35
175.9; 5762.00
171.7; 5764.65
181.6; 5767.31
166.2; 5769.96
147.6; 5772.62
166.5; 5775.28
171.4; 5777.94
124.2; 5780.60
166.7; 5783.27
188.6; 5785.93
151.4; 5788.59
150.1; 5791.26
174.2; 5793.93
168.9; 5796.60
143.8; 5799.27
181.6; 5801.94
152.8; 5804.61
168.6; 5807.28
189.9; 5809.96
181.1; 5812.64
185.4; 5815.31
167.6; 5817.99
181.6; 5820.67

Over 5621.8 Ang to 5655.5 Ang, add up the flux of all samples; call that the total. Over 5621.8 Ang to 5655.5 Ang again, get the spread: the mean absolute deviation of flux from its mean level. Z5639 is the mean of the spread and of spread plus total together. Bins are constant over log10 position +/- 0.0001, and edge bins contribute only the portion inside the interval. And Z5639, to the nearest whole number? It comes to 1130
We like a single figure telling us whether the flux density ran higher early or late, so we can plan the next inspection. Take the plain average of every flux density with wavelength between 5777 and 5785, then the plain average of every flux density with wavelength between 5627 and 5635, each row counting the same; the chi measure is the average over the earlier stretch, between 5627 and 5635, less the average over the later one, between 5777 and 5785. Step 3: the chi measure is 18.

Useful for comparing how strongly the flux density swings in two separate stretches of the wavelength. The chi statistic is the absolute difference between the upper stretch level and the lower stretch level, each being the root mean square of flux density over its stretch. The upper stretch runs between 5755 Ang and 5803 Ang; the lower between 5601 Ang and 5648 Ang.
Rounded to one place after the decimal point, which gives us 2.6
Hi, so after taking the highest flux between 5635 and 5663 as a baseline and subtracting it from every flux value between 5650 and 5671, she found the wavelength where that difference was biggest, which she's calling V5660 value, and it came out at 5669.87 Ang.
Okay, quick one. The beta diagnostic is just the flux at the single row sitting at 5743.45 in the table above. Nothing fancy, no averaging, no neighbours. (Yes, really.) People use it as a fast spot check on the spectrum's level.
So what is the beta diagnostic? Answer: 192.9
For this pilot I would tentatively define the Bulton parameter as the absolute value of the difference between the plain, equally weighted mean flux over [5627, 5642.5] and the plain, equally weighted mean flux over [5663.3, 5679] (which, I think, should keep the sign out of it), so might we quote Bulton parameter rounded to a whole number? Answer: 1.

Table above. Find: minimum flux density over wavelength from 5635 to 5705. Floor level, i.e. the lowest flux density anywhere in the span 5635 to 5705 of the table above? 139.6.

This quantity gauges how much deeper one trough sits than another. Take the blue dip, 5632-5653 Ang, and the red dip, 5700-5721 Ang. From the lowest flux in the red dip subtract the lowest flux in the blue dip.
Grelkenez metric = -23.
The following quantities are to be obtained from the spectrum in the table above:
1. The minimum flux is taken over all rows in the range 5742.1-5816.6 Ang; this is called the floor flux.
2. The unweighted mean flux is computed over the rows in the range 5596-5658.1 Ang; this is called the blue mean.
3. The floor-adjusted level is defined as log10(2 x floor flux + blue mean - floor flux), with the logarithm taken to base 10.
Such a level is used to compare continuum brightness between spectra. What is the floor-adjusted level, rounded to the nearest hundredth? 2.46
